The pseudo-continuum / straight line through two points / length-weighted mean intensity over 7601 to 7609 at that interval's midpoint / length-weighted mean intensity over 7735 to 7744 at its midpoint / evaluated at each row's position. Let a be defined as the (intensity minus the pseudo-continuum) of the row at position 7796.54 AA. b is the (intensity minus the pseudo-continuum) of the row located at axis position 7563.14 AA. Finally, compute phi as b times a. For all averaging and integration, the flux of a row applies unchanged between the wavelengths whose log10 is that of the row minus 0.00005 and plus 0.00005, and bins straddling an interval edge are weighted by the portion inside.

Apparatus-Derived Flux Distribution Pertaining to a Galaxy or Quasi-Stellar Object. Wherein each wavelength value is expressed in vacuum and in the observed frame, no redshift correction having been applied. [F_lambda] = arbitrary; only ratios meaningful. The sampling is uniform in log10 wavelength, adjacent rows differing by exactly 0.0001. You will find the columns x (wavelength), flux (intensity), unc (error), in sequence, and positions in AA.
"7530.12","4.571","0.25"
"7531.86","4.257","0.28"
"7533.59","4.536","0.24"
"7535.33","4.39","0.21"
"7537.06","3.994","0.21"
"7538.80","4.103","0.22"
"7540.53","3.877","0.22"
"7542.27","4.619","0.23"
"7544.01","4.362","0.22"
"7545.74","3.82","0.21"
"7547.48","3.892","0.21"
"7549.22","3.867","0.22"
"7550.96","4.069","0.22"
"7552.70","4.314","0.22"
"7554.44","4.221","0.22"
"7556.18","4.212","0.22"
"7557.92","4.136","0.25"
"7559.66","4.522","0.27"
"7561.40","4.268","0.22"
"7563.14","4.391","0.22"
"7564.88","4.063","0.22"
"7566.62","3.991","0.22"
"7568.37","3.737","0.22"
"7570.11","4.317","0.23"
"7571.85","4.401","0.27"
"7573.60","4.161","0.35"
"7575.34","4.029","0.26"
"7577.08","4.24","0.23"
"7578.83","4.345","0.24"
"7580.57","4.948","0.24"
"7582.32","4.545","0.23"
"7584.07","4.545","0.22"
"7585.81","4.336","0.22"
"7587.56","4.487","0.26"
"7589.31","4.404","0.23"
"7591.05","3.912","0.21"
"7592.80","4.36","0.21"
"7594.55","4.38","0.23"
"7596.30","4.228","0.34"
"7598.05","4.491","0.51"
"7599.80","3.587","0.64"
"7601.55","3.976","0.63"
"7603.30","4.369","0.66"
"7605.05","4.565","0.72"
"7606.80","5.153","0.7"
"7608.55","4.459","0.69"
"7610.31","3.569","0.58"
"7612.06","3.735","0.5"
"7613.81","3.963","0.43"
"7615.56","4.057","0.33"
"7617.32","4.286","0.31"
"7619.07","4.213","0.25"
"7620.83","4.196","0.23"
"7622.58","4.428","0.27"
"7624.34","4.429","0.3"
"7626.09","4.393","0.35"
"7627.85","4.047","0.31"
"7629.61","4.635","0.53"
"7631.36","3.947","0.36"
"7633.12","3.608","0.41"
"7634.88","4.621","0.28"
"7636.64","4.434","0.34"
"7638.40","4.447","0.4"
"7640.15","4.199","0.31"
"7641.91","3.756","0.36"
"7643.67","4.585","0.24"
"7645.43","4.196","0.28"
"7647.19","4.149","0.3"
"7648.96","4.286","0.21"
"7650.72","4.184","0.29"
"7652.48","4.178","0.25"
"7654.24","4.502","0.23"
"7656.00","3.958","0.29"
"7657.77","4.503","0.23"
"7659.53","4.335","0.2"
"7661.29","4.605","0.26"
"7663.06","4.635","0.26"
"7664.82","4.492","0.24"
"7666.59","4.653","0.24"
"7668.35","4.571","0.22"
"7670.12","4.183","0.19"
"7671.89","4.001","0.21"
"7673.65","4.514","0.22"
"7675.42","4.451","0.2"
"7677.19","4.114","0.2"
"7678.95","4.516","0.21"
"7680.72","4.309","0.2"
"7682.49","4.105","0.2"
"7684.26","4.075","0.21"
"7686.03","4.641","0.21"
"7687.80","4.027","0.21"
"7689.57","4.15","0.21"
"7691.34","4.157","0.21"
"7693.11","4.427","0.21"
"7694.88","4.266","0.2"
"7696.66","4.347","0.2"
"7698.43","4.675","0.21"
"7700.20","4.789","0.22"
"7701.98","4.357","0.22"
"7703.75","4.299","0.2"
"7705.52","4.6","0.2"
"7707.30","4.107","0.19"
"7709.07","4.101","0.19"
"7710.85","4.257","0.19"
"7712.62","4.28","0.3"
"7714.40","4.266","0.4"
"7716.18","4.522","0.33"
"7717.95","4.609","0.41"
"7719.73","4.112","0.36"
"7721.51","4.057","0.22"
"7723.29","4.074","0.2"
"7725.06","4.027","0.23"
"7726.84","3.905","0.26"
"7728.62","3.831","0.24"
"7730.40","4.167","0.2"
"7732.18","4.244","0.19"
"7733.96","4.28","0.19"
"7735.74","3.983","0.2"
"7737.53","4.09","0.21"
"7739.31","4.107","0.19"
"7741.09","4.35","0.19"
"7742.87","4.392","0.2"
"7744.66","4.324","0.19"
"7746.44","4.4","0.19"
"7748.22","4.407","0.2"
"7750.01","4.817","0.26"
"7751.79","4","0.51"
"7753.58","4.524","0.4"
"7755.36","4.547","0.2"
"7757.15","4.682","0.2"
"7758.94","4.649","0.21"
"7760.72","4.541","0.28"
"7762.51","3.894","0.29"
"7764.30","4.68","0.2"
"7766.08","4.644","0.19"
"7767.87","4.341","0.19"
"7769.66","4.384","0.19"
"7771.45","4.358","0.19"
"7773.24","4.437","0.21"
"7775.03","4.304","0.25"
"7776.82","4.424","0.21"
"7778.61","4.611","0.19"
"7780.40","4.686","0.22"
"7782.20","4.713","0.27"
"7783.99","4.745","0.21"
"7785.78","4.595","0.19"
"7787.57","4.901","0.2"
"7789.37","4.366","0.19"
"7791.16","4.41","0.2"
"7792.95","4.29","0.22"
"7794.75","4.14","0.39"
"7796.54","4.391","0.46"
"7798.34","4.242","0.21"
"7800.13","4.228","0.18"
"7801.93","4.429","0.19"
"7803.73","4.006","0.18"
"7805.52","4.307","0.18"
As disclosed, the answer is -0.086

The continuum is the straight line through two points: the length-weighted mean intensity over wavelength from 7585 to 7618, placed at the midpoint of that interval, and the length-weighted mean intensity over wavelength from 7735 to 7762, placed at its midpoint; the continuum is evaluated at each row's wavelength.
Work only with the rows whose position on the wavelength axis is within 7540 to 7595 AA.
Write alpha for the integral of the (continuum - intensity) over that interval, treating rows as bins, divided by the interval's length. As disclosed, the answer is -0.05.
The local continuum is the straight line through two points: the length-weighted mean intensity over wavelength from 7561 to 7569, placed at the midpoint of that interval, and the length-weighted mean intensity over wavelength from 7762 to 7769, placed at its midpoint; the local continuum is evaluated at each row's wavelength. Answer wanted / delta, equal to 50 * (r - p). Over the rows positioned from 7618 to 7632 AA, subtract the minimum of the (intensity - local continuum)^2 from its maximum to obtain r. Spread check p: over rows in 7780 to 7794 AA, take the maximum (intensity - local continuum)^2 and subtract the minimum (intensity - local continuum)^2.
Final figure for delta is 0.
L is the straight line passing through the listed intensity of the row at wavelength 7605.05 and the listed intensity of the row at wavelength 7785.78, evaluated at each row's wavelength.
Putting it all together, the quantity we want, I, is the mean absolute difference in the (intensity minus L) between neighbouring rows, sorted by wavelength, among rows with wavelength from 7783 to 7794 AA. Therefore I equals 0.23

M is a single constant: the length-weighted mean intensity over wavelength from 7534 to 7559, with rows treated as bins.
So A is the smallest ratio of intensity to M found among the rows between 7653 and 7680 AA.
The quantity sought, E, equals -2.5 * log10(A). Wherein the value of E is 0.05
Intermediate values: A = 0.955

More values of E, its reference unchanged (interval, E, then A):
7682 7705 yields 0.03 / 0.972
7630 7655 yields 0.15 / 0.871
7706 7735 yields 0.09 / 0.925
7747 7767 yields 0.07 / 0.940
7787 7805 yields 0.04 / 0.967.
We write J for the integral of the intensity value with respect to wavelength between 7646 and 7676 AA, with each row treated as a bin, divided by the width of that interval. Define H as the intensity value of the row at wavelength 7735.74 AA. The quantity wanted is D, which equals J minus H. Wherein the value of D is 0.4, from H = 3.983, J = 4.36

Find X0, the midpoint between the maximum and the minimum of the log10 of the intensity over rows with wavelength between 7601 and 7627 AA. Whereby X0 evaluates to 0.632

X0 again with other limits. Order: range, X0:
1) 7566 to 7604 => 0.625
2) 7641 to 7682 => 0.621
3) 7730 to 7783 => 0.637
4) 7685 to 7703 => 0.643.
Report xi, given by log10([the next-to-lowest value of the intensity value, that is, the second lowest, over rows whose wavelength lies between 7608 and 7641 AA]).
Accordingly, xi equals 0.557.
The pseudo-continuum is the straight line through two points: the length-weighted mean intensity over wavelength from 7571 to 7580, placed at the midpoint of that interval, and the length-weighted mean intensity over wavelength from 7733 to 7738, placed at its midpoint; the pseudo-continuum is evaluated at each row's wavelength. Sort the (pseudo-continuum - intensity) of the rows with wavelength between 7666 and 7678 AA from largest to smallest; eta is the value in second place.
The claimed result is 0.05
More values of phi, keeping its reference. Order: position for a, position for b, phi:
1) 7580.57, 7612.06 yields -0.276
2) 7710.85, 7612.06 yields 0.003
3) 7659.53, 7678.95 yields -0.010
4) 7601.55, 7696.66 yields -0.028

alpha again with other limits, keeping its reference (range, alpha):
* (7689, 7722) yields 0.00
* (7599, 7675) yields -0.01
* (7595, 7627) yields 0.01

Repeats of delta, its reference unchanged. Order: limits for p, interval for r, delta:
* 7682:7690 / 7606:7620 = 44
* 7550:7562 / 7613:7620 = -8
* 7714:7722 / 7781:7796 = 6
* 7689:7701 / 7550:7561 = -2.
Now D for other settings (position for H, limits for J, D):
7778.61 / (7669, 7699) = -0.3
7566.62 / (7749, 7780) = 0.5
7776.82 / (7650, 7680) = 0.0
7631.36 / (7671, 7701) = 0.4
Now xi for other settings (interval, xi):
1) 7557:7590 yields 0.601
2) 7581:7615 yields 0.555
